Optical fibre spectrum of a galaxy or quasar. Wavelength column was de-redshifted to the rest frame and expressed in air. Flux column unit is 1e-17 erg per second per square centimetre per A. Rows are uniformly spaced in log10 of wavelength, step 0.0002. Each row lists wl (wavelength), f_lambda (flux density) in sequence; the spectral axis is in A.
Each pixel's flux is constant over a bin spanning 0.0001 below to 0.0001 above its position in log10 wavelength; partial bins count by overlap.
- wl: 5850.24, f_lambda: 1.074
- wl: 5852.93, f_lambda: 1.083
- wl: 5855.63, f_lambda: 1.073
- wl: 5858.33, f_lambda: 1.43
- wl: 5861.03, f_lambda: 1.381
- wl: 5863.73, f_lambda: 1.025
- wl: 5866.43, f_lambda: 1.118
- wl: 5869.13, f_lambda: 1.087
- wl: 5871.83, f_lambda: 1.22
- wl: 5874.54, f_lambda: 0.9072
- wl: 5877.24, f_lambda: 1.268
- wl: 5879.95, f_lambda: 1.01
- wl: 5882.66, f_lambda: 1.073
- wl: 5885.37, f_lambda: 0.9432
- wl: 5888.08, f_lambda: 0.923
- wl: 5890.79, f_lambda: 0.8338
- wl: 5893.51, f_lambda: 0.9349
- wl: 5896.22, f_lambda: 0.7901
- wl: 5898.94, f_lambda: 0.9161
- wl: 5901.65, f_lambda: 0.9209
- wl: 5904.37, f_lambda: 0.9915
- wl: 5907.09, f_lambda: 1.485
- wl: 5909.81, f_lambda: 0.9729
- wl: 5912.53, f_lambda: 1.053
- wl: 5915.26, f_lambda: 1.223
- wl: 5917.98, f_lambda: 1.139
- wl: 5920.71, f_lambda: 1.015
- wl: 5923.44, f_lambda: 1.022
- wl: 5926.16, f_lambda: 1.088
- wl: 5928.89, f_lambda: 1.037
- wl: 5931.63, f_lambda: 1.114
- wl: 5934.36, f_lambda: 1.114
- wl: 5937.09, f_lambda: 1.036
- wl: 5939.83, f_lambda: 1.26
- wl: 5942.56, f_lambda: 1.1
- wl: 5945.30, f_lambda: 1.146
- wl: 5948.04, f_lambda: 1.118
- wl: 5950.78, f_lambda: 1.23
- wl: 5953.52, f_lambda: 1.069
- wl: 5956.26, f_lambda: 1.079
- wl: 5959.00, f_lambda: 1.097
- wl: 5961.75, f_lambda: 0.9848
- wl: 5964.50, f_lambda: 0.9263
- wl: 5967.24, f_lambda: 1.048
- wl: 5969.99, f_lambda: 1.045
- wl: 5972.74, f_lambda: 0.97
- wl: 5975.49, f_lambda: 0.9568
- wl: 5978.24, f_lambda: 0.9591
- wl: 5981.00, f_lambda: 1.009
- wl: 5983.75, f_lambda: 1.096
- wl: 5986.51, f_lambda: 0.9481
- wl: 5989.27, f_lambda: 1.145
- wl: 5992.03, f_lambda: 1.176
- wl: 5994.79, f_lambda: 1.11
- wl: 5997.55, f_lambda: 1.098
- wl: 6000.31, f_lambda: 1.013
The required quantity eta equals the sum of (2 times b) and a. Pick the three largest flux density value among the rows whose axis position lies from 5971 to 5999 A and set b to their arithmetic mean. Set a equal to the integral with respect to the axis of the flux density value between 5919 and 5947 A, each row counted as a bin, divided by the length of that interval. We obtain 3.38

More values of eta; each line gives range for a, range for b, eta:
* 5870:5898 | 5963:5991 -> 3.18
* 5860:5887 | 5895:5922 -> 3.66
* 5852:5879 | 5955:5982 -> 3.31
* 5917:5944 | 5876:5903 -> 3.33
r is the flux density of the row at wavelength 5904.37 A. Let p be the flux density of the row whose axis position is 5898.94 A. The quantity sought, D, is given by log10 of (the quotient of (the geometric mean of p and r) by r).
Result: -0.02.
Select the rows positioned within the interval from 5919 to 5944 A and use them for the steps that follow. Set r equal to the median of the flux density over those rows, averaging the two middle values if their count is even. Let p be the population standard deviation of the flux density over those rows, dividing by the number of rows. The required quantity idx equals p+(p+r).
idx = 1.23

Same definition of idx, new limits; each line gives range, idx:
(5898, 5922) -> 1.36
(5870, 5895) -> 1.22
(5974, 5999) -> 1.26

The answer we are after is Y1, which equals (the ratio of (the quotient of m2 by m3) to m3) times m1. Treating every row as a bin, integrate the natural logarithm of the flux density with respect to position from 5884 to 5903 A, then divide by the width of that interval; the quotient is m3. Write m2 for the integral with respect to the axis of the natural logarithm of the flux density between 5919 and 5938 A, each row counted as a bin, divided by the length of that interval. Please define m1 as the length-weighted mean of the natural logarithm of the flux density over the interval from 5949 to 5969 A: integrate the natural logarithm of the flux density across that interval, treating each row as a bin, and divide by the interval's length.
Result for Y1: 0.3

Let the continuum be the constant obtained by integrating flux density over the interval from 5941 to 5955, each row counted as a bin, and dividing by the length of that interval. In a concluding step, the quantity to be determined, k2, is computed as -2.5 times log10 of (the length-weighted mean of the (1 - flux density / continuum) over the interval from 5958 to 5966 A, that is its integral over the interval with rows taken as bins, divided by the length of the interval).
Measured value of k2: 2.3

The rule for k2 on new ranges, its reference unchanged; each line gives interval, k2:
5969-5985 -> 2.4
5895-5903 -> 1.6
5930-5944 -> 5.0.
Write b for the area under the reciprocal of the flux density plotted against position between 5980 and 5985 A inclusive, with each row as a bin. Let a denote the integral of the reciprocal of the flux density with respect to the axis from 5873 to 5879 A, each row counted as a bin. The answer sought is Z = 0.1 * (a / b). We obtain 0.119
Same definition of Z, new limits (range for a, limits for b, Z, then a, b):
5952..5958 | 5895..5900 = 0.094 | 5.6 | 5.9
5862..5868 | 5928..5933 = 0.119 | 5.5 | 4.6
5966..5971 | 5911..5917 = 0.090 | 4.8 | 5.3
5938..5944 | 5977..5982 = 0.101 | 5.2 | 5.1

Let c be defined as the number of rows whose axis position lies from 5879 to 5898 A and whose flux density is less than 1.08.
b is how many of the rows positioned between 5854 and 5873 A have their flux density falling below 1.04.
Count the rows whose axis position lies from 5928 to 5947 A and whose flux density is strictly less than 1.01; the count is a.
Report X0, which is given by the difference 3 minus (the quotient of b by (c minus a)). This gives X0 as 2.9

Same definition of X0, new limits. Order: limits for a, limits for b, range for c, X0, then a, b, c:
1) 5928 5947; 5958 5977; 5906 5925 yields 2.0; 0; 4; 4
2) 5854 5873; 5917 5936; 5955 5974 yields 2.5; 0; 3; 6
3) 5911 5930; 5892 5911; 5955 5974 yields 2.0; 0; 6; 6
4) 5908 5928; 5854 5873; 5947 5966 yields 2.7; 1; 1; 4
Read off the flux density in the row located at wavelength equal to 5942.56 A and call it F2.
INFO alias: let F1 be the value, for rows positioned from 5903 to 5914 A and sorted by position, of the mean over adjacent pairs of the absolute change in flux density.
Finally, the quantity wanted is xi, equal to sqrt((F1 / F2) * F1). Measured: 0.345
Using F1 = 0.362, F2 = 1.1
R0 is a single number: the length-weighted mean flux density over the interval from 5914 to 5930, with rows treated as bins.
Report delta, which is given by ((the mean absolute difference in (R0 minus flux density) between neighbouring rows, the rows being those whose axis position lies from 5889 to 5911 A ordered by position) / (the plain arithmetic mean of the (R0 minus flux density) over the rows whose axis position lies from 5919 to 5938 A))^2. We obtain 60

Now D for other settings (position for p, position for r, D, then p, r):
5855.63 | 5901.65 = 0.03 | 1.073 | 0.9209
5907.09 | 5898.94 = 0.10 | 1.485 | 0.9161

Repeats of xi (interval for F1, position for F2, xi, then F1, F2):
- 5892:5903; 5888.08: 0.096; 0.092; 0.923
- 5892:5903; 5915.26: 0.083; 0.092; 1.223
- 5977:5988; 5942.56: 0.091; 0.095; 1.1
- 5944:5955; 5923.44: 0.099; 0.100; 1.022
